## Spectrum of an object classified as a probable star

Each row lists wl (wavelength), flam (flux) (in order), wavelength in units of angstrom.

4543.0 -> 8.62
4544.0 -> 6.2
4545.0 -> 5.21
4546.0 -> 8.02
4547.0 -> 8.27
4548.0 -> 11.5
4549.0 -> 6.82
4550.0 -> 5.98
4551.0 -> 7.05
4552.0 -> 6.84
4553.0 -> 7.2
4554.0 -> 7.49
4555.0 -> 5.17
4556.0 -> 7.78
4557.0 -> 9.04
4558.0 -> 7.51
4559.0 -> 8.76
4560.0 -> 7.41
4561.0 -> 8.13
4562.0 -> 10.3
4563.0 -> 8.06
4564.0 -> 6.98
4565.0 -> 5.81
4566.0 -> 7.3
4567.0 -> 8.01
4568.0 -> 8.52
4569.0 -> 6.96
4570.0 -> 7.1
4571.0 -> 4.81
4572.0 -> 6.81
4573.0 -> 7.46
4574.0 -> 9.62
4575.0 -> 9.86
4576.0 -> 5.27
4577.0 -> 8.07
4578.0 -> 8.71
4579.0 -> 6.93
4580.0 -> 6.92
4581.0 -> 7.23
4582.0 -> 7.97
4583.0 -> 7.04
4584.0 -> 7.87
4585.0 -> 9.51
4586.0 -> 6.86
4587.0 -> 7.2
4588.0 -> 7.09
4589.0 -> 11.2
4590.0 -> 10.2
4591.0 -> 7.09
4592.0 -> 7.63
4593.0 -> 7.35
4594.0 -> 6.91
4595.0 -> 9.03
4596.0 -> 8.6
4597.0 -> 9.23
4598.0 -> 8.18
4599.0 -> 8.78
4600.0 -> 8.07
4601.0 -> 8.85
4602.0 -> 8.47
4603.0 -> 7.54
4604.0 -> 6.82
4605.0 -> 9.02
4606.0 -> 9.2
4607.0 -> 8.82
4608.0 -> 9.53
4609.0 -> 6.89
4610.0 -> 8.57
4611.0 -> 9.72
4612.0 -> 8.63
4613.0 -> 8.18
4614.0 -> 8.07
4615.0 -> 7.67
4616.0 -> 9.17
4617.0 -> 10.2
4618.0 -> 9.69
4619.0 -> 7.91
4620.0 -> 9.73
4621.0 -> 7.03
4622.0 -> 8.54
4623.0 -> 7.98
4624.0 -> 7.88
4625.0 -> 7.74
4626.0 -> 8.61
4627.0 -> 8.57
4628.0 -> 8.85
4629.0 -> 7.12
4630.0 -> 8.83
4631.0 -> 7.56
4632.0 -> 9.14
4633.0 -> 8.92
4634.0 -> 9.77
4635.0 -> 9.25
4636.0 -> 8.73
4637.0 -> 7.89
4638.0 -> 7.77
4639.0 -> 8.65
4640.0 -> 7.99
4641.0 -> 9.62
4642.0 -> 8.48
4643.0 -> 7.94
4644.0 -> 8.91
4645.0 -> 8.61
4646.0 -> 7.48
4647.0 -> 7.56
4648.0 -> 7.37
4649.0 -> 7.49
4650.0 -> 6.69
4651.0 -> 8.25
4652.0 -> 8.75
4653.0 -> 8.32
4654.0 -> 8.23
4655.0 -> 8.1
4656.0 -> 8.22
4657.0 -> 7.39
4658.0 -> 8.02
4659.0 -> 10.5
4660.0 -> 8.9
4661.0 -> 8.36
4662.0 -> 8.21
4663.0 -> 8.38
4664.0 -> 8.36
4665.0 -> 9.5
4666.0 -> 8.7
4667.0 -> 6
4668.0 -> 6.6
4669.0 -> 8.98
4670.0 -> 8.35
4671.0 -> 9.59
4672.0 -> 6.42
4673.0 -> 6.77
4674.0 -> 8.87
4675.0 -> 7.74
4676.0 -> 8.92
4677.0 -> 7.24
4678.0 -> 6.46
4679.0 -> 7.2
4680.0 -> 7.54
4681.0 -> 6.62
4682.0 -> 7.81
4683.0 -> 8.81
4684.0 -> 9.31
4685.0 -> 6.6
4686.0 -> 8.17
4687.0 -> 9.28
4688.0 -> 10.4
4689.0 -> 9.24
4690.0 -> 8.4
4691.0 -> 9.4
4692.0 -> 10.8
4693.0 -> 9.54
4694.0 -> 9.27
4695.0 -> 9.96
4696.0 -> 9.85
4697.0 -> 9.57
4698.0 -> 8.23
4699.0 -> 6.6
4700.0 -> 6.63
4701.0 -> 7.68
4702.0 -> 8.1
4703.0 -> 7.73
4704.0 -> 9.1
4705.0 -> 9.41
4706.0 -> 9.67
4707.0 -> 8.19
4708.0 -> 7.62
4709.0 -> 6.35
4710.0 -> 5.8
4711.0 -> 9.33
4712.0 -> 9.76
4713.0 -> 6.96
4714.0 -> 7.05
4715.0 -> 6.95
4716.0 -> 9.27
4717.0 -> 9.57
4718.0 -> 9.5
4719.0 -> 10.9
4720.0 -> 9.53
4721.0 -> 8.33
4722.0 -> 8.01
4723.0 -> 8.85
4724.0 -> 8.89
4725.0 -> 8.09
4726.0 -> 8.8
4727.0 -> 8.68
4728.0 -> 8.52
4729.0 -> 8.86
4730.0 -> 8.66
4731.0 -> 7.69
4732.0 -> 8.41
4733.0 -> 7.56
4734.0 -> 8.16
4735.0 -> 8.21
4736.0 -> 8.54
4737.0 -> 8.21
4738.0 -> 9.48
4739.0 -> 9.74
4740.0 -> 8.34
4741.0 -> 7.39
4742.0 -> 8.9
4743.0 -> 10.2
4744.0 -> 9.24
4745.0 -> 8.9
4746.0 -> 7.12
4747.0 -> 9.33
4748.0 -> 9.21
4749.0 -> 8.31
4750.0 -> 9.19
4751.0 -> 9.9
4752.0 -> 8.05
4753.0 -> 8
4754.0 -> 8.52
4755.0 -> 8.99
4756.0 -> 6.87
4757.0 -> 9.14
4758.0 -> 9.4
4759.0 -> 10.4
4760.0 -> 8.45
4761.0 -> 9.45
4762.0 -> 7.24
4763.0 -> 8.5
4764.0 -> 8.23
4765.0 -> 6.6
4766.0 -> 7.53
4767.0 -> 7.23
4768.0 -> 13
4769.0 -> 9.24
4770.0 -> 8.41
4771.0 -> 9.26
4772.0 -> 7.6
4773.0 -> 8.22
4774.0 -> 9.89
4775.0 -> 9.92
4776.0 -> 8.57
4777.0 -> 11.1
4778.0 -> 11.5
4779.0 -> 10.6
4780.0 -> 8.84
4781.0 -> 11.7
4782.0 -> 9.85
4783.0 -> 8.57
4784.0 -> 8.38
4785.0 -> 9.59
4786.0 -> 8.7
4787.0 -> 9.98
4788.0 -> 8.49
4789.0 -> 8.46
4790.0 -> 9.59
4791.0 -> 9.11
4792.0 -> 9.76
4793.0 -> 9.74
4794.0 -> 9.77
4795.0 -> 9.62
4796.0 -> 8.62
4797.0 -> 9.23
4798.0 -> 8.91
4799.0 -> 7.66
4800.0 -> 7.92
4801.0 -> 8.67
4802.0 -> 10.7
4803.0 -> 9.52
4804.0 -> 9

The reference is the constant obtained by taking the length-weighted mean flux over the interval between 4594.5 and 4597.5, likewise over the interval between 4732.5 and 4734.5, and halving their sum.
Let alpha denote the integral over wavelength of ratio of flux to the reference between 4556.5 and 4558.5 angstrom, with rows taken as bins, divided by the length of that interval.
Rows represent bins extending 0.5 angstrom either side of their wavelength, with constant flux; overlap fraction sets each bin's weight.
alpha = 0.98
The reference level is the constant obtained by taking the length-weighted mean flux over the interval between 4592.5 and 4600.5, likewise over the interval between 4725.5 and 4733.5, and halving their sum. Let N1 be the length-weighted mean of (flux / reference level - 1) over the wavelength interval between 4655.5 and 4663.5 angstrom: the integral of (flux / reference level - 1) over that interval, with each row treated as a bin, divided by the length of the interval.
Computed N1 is 0.02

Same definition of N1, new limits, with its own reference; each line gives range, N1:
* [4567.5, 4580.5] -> -0.10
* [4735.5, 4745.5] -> 0.07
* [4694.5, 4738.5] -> 0.01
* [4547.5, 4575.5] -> -0.08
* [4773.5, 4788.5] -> 0.17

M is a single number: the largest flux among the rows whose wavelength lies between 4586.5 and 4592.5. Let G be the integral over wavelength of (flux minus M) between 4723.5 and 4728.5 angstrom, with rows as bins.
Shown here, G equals -13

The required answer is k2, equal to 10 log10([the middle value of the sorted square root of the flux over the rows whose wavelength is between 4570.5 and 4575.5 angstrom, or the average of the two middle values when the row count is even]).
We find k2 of 4.36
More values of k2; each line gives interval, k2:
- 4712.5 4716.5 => 4.23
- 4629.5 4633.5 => 4.74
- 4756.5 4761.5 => 4.87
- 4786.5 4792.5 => 4.85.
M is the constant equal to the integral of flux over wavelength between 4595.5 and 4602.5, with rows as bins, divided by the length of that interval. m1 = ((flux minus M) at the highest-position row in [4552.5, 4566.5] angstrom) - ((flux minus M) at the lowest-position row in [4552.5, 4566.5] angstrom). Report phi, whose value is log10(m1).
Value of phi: -1.00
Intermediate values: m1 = 0.1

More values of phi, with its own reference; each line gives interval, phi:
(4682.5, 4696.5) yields 0.02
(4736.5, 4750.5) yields -0.01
